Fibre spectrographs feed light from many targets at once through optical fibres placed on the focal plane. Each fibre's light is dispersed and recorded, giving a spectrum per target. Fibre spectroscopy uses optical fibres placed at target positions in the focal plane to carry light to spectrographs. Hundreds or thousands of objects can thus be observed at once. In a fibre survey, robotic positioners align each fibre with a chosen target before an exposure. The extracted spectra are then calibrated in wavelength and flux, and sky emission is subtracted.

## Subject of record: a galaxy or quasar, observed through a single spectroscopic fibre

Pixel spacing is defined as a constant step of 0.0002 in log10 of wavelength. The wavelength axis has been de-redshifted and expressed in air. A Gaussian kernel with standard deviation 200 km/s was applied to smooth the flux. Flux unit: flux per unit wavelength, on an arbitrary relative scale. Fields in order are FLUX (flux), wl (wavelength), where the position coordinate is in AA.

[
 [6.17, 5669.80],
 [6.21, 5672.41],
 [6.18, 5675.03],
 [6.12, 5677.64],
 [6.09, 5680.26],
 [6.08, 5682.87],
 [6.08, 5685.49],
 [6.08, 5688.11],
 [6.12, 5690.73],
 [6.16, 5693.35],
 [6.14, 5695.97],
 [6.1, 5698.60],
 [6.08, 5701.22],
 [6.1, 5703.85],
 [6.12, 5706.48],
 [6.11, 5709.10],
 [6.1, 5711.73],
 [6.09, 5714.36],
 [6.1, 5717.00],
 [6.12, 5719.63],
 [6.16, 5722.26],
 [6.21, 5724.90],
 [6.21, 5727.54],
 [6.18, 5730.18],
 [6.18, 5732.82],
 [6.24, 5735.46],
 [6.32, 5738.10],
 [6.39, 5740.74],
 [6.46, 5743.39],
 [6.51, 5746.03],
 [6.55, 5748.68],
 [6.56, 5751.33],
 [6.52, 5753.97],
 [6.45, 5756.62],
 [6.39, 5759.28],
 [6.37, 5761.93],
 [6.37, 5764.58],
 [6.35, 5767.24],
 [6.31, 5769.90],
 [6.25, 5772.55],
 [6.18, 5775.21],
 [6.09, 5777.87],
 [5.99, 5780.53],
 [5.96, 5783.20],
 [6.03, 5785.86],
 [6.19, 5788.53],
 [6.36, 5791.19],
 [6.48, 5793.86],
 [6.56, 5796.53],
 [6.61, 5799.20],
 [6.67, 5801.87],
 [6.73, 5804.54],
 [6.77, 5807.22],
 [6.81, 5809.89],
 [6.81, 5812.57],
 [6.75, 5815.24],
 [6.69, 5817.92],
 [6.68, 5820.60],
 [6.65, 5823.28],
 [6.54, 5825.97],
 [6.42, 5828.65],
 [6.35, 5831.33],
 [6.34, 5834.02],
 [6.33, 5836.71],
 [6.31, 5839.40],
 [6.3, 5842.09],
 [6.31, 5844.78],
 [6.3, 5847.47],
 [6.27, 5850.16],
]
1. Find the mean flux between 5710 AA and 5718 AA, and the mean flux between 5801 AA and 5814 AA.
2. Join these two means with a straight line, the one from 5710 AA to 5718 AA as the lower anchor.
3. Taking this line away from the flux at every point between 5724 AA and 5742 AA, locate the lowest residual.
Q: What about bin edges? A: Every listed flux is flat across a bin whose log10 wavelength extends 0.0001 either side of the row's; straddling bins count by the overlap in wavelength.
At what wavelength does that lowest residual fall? 5732.82 AA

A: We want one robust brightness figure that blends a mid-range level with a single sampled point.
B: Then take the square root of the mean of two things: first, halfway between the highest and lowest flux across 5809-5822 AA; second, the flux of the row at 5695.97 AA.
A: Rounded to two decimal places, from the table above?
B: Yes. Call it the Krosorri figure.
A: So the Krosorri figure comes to 2.54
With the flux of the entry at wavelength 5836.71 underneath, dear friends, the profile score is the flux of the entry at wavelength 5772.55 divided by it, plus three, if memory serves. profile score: 3.99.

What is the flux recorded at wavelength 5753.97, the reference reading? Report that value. 6.52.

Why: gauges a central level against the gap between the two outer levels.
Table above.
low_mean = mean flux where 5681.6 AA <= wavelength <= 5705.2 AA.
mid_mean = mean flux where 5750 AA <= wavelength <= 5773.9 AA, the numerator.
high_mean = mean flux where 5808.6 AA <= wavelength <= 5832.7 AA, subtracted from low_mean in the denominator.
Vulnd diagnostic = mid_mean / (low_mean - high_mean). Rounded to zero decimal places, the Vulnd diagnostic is -12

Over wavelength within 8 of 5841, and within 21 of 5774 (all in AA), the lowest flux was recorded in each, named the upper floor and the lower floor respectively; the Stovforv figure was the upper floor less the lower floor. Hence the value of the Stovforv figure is 0.34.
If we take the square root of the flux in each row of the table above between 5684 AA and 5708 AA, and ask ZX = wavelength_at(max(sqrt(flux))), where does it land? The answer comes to 5693.35 AA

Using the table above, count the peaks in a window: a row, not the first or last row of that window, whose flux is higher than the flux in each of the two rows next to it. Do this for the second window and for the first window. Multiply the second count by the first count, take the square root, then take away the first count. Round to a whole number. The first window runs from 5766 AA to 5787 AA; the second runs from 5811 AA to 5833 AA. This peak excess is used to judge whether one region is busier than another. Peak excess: 0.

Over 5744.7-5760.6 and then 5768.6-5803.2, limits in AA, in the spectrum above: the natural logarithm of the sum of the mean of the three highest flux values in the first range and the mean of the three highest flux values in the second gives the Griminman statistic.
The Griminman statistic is 2.577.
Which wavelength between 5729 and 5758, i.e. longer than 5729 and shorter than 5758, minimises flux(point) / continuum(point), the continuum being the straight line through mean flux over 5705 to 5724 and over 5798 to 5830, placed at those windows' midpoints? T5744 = 5732.82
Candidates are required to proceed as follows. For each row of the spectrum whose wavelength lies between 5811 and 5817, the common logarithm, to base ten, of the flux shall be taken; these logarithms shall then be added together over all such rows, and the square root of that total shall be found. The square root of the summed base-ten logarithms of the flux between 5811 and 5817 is 1.29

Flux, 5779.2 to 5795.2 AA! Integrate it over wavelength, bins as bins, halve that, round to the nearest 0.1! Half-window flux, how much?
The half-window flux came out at 49.3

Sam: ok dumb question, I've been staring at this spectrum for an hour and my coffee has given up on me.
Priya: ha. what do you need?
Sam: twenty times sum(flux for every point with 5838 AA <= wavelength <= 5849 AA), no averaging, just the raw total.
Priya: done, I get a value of 504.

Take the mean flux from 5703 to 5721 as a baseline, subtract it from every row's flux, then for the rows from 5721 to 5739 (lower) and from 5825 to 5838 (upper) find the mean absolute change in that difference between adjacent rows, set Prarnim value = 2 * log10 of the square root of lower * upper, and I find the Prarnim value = -2.7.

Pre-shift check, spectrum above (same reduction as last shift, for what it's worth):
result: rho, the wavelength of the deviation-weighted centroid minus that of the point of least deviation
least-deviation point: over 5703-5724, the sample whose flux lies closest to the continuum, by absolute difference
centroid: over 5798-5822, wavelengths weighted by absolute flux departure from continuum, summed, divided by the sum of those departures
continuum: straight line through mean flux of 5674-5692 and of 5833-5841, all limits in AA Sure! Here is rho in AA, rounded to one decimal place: 87.8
